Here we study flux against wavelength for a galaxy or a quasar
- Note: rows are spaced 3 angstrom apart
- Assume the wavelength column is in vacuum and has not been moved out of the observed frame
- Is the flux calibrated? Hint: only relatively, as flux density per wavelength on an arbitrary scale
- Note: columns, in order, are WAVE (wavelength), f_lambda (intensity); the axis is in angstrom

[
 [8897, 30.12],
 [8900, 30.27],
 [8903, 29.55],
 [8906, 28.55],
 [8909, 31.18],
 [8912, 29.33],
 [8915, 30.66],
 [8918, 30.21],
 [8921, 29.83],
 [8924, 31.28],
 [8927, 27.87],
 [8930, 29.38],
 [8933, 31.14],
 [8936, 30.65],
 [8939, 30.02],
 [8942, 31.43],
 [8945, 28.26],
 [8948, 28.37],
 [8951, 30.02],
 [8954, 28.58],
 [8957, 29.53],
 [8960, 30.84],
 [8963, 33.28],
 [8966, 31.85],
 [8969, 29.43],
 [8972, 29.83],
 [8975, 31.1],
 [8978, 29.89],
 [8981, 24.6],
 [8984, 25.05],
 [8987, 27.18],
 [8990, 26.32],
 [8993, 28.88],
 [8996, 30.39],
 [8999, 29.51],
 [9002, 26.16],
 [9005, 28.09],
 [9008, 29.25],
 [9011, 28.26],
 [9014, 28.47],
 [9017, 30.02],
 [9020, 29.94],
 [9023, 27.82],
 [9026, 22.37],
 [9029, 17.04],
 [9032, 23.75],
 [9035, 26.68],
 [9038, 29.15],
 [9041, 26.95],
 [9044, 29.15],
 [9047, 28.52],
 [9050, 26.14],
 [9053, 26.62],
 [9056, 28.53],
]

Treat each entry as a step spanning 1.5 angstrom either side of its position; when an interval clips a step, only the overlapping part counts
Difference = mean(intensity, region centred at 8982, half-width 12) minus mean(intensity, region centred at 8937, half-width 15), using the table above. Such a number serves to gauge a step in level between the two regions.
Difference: -2.0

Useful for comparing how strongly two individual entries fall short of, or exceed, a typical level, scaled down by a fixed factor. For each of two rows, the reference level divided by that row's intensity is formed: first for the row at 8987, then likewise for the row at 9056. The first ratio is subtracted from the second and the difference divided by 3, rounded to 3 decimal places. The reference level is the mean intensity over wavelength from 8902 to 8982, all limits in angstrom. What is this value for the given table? -0.017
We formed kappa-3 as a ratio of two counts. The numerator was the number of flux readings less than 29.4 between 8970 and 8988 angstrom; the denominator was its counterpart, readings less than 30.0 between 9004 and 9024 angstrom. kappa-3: 0.50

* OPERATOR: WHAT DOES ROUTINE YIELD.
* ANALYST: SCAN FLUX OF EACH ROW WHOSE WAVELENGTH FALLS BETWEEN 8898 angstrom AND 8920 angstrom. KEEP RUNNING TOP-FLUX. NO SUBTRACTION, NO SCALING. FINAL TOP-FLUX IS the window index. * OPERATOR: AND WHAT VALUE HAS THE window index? 31.18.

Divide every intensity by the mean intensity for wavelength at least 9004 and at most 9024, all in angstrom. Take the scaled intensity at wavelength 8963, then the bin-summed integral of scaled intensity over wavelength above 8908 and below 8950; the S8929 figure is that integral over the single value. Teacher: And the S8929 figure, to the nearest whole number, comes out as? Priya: 38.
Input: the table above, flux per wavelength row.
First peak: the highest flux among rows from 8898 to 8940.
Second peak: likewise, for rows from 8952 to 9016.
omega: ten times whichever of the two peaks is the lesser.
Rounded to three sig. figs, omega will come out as 313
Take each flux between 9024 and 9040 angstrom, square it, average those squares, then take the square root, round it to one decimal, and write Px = 24.2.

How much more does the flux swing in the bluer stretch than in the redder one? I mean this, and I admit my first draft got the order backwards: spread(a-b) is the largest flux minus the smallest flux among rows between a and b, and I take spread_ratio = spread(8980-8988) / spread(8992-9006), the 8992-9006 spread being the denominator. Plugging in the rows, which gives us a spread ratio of 0.61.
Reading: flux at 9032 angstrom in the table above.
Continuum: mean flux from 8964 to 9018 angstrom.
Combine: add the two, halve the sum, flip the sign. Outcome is -26.2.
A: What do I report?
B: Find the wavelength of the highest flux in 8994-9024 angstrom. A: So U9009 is 8996 angstrom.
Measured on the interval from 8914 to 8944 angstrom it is 8942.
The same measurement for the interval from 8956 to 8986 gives 8963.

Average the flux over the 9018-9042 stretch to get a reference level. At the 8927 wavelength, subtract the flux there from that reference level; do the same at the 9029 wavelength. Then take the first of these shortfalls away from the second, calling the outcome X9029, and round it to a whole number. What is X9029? 11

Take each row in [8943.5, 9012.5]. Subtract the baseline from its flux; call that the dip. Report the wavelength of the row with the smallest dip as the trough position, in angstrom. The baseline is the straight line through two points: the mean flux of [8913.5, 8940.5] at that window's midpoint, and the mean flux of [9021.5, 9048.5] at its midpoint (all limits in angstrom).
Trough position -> 8981 angstrom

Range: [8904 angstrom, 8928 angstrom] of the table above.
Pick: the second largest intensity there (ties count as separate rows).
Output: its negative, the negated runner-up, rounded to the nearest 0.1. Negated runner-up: -31.2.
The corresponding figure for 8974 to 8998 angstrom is -30.4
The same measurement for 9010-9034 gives -29.9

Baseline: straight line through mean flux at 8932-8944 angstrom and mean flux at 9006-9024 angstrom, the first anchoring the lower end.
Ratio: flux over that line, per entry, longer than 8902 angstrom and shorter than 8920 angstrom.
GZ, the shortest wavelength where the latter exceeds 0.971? 8909 angstrom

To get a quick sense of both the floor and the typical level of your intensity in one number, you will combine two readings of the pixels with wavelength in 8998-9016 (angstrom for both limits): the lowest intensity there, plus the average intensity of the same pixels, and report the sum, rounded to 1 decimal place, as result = 54.5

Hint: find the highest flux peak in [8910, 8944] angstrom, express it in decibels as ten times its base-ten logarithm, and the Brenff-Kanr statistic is 14.97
